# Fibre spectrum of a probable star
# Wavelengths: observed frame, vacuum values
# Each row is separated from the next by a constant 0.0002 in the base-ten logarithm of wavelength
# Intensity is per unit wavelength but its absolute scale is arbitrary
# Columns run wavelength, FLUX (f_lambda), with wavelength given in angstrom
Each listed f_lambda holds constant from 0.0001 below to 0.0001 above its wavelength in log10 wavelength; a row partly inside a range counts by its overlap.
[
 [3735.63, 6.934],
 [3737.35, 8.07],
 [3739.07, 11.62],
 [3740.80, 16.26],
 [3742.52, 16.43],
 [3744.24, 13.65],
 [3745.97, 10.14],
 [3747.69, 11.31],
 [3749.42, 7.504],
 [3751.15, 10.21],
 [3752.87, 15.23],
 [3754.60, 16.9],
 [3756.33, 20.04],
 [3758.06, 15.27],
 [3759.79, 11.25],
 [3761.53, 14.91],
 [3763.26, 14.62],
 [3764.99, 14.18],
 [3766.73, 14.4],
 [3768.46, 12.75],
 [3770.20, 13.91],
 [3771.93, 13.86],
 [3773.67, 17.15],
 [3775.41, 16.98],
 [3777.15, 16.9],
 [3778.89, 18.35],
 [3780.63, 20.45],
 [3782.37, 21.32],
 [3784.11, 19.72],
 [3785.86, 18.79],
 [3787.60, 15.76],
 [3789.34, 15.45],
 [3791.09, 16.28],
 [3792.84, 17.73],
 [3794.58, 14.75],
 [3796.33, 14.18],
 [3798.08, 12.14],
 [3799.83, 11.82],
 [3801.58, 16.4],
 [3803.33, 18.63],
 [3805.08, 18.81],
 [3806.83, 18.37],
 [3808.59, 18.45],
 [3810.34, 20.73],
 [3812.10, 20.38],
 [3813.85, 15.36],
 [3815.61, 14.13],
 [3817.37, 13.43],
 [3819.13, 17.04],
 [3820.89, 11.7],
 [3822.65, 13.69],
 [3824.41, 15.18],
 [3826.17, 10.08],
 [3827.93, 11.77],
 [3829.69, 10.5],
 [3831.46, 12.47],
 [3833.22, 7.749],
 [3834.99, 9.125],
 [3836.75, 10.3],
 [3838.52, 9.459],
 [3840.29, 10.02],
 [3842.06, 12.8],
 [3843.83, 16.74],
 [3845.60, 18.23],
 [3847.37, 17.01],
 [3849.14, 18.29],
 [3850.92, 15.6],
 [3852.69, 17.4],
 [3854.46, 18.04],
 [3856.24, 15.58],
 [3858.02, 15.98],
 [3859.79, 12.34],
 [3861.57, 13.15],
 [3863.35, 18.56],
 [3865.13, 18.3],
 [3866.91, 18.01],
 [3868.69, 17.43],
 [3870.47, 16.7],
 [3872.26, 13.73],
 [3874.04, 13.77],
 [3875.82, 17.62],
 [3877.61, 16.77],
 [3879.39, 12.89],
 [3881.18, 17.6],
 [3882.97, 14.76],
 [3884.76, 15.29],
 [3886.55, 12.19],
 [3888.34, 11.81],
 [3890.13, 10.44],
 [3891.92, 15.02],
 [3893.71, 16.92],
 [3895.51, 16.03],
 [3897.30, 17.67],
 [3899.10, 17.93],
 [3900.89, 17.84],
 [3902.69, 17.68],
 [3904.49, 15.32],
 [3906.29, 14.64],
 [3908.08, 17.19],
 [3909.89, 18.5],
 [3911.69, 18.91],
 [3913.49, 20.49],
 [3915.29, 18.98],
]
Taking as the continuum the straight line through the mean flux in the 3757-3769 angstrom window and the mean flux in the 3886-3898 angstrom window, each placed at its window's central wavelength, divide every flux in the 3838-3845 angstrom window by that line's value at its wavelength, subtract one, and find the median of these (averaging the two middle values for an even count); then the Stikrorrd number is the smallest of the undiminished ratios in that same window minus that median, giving 0.86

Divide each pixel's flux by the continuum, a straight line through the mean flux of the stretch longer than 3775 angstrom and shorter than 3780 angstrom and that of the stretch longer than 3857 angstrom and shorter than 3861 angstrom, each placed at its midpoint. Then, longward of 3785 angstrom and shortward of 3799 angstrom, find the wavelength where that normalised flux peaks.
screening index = 3785.86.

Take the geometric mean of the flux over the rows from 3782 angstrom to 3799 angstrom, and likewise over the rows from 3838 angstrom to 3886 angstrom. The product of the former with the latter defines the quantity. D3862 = 253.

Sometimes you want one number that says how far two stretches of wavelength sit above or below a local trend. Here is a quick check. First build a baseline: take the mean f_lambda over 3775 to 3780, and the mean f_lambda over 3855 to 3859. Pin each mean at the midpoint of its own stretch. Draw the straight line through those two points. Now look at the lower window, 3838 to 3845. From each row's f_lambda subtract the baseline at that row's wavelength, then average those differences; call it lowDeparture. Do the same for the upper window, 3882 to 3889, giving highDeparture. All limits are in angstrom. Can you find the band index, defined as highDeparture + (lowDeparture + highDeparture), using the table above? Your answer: -7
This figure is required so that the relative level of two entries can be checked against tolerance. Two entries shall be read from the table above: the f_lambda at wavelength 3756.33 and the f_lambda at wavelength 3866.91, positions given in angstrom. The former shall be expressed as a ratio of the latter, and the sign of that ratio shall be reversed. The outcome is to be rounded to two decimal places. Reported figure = -1.11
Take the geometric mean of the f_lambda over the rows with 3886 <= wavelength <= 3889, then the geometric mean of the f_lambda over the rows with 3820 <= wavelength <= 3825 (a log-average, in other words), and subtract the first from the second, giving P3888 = 1.4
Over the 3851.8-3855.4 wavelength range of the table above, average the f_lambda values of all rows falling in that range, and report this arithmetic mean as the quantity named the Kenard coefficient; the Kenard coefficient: 18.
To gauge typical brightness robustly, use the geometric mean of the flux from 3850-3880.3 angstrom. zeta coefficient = 15.9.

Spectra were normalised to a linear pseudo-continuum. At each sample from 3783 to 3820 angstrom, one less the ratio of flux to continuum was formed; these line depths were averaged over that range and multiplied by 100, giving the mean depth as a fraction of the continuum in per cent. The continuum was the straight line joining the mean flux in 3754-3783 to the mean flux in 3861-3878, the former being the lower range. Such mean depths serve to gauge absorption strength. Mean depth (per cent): -3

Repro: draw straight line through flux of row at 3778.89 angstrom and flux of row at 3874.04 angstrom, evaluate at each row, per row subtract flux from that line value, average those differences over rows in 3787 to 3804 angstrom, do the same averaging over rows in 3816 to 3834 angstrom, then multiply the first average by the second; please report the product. 8.4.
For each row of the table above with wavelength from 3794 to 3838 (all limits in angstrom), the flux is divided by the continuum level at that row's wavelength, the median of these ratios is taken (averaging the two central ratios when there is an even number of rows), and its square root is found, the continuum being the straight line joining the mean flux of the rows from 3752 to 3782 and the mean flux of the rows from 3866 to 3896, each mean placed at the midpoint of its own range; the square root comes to 0.95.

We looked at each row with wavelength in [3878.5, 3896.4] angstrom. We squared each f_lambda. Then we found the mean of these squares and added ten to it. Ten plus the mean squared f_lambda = 219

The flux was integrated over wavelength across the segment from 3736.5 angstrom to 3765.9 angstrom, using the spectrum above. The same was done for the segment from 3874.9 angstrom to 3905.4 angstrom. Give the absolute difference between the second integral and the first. 79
